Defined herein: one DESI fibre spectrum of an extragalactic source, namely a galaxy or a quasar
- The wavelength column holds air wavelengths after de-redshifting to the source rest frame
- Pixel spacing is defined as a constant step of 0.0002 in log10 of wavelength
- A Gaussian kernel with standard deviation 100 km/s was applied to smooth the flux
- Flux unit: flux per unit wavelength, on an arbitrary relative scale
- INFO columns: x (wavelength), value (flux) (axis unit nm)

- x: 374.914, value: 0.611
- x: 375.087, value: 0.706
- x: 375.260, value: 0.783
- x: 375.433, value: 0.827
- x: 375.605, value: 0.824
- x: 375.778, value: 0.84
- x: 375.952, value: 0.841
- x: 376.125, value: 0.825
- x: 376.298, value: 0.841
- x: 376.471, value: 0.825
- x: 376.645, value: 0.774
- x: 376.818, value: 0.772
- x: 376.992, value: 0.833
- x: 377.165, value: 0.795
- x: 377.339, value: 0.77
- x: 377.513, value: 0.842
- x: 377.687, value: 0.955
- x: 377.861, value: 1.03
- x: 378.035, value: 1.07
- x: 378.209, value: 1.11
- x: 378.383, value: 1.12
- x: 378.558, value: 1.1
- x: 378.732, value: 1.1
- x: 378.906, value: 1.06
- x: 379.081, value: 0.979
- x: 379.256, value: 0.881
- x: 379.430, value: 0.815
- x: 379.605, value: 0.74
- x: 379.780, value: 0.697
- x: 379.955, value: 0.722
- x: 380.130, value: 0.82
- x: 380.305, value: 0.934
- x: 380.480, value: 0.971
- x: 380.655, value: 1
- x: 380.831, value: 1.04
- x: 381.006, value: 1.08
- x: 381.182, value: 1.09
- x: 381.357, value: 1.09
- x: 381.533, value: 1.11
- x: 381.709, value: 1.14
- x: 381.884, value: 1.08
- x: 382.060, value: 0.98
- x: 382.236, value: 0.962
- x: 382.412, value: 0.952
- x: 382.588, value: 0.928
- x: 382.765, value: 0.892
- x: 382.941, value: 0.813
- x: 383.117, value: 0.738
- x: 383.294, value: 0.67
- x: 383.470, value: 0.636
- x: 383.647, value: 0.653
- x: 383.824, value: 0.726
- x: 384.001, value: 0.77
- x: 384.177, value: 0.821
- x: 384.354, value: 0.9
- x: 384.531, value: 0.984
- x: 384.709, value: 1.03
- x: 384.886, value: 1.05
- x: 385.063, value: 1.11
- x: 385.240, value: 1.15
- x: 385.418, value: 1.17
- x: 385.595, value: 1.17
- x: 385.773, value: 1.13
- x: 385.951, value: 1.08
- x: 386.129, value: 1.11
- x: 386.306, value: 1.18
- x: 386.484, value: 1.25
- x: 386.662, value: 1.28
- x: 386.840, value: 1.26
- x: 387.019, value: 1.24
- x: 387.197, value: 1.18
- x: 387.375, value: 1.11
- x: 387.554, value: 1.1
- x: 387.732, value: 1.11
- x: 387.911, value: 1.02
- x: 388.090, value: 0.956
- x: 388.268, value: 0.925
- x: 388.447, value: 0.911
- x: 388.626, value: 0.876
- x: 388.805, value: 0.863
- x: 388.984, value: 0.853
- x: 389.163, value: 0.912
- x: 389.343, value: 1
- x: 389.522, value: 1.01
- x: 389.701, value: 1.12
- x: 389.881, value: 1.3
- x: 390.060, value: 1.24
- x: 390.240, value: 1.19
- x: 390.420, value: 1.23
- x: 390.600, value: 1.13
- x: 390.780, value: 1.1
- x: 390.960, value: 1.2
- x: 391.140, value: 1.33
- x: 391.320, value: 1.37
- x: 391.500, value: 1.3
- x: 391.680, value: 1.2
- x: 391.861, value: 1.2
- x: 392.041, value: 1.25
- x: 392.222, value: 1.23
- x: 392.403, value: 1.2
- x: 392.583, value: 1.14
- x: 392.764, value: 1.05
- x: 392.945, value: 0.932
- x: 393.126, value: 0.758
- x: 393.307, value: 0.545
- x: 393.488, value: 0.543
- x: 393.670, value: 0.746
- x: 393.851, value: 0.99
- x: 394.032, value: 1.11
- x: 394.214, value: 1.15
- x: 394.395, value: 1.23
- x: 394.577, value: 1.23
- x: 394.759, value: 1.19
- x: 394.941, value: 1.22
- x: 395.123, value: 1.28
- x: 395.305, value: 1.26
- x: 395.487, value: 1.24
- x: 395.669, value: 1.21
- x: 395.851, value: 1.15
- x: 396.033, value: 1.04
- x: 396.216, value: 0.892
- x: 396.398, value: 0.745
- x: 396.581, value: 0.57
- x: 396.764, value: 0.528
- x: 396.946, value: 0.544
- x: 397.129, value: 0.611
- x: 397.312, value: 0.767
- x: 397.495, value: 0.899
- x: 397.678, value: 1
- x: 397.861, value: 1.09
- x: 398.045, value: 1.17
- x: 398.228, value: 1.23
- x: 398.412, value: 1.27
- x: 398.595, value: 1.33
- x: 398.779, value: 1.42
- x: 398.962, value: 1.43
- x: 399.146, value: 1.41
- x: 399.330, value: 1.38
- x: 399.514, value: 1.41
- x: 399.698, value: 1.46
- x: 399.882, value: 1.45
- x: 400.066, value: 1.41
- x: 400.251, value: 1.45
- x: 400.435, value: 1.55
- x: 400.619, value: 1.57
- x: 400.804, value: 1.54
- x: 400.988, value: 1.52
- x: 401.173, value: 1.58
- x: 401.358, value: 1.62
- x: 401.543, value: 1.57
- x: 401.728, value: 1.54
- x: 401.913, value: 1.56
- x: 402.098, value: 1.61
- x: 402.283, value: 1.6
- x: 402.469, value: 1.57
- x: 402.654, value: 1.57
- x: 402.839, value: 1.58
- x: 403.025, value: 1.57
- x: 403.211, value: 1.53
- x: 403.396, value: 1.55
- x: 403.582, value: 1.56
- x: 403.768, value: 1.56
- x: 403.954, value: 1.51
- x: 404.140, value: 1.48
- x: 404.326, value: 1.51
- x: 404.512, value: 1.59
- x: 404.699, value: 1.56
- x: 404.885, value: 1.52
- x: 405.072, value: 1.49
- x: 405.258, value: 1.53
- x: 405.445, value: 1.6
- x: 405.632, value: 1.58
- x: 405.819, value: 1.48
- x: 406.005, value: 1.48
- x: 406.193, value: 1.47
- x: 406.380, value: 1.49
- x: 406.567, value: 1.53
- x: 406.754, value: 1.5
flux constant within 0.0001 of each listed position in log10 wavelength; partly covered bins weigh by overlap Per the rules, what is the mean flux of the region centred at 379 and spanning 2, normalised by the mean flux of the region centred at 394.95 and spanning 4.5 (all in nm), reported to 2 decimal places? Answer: 1.00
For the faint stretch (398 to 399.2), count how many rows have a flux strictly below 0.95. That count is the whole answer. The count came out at 0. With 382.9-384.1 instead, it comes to 7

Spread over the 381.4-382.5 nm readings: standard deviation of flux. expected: 0.08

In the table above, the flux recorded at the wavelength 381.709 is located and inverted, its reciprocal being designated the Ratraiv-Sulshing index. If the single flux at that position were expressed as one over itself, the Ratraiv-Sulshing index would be 0.88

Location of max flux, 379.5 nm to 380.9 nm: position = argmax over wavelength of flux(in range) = 380.831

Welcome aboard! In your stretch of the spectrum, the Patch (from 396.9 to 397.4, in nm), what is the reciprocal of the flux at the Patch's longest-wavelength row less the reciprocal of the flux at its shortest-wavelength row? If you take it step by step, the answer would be -0.53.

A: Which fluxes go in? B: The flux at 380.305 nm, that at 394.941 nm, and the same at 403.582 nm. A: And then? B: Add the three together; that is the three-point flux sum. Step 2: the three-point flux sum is 3.71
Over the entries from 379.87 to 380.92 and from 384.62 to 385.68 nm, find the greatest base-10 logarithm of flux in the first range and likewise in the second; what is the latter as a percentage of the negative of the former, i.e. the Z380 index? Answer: -400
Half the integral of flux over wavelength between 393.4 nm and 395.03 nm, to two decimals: 0.85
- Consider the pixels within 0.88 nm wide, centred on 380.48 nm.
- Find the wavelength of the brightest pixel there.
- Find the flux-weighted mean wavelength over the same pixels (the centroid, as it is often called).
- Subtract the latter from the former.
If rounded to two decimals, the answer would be 0.33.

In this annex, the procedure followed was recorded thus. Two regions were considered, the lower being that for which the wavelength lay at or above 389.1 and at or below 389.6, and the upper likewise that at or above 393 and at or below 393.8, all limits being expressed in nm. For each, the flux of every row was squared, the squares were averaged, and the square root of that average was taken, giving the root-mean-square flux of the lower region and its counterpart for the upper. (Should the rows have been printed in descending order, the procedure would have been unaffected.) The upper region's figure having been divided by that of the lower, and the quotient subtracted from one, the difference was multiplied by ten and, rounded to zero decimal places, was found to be 3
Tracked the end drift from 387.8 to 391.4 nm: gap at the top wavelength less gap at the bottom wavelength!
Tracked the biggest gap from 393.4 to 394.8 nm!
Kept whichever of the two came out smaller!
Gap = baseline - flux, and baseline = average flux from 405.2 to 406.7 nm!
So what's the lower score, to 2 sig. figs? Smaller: -0.35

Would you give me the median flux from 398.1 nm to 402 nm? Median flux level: 1.45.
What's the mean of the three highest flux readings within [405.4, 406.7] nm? 1.6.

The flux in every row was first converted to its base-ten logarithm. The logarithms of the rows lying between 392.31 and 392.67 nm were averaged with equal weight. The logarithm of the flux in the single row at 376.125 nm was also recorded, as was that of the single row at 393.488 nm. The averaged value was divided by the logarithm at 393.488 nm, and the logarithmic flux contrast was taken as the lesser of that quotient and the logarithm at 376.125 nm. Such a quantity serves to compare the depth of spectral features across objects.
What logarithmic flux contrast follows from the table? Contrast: -0.3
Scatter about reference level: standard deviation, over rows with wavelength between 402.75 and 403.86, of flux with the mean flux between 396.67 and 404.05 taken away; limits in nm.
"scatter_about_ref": 0.02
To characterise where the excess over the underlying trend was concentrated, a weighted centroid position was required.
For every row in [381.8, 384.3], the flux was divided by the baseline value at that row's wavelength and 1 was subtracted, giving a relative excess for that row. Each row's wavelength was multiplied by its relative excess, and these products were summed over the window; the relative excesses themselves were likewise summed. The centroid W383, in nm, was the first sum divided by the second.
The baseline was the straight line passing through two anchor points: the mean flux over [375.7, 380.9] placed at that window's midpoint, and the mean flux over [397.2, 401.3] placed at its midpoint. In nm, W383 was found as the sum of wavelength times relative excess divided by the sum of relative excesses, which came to 383.54 nm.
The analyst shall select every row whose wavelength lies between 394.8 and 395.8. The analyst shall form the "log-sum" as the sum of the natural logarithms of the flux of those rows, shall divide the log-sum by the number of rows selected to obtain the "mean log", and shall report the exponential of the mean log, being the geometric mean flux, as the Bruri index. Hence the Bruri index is 1.2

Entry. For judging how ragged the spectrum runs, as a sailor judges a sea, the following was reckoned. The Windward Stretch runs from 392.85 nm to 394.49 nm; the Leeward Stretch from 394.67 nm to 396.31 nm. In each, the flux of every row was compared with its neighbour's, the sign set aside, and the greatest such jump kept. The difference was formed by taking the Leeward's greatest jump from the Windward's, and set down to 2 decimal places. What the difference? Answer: 0.10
